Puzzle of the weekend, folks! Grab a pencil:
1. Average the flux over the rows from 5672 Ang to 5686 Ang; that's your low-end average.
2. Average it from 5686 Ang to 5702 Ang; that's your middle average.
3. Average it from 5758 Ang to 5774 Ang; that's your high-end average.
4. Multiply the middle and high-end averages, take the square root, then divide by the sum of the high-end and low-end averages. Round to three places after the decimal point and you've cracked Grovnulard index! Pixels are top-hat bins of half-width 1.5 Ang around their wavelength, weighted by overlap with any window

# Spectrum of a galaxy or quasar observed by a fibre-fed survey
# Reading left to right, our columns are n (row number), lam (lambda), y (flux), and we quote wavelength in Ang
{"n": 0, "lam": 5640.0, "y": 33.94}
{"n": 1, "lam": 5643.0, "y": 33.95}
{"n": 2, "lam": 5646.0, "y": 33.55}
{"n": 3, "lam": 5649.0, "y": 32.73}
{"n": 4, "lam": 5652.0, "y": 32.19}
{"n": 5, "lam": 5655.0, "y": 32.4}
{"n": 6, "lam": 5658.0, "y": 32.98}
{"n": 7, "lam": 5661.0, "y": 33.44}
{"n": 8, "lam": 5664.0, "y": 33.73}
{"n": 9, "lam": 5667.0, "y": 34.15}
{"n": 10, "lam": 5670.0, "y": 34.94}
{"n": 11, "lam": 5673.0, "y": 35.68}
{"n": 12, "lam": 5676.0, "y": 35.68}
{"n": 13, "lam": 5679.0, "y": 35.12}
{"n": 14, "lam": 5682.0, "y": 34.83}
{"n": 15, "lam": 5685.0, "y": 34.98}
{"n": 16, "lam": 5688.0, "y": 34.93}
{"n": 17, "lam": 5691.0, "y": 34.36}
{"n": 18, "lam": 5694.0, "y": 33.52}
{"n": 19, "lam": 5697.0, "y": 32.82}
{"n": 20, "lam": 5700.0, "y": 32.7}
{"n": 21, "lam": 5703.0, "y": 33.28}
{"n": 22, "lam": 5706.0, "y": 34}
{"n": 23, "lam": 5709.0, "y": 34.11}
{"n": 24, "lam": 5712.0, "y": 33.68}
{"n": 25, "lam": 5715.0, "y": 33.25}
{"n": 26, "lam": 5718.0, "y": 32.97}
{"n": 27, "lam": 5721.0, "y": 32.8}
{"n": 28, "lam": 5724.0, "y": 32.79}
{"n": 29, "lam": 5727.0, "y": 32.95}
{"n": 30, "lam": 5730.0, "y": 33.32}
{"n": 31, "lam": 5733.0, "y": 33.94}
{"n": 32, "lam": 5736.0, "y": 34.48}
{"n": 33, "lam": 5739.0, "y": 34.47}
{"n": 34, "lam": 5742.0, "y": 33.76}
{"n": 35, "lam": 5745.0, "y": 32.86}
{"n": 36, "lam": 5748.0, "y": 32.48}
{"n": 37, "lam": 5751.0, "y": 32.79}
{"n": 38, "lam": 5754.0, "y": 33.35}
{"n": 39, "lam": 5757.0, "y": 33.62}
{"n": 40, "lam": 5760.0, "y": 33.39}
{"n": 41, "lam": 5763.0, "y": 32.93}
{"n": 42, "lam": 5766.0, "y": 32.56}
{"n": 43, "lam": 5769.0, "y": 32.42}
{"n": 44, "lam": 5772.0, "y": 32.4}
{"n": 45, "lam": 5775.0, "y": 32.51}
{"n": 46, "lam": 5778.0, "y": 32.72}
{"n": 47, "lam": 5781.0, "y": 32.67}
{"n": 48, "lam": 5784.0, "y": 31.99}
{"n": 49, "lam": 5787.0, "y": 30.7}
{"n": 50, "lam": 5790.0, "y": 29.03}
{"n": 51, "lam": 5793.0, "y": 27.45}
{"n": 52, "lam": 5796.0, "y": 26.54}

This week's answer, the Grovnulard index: 0.488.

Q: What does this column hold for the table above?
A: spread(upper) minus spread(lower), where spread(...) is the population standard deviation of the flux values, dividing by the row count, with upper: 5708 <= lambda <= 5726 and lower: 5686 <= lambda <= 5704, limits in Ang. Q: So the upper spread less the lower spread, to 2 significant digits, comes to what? -0.32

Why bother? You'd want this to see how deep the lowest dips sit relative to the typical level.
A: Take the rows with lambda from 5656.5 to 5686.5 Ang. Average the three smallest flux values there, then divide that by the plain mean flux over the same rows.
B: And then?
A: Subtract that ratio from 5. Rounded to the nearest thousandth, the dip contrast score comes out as 4.034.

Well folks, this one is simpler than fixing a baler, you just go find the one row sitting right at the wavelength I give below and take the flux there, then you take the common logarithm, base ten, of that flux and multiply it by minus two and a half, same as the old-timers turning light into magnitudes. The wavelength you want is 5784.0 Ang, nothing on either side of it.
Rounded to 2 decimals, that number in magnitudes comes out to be -3.76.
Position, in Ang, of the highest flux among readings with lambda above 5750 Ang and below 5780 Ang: 5757.0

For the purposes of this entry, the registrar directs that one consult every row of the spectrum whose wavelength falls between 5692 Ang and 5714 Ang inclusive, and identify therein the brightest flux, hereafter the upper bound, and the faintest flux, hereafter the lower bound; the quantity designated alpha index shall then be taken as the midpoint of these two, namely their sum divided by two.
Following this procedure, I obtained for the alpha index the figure 33.4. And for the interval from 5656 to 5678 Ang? 34.3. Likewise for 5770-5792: 30.9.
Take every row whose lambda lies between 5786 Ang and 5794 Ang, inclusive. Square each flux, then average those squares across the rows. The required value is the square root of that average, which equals 29.1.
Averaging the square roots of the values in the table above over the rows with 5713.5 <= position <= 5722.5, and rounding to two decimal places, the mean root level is 5.75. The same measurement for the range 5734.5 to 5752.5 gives 5.79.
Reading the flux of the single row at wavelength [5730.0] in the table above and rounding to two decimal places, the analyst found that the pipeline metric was 33.32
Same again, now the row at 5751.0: 32.79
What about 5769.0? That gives 32.42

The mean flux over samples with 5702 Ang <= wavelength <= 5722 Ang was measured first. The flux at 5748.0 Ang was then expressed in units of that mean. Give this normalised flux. 0.971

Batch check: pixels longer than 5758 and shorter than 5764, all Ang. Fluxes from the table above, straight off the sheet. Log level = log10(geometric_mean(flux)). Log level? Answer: 1.52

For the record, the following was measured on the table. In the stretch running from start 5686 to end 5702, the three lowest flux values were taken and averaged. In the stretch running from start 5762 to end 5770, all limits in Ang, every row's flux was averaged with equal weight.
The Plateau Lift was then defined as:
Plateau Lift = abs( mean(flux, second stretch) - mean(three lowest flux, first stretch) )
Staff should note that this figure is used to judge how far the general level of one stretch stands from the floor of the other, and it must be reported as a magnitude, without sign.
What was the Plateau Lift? 0.4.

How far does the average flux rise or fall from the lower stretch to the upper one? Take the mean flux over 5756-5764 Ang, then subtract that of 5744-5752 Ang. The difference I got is 0.6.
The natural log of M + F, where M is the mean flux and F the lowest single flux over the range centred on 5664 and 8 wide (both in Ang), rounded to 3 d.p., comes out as 4.208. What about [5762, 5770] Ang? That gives 4.175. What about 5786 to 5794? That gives 4.034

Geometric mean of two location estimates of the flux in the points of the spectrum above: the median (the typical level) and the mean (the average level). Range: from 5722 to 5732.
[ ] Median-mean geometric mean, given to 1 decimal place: 33.0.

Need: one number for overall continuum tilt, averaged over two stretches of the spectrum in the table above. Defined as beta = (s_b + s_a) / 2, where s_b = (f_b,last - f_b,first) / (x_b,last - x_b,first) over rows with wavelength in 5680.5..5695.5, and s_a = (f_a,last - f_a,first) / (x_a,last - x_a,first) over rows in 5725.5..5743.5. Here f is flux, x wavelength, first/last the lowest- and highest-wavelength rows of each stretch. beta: -0.03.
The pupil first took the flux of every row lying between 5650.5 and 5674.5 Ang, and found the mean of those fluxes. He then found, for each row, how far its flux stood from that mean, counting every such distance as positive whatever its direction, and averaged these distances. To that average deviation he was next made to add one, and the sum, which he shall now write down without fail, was 1.9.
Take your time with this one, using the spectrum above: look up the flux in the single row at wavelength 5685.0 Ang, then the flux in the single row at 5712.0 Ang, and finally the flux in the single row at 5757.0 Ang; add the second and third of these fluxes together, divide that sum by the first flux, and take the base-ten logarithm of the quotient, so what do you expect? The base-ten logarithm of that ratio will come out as 0.284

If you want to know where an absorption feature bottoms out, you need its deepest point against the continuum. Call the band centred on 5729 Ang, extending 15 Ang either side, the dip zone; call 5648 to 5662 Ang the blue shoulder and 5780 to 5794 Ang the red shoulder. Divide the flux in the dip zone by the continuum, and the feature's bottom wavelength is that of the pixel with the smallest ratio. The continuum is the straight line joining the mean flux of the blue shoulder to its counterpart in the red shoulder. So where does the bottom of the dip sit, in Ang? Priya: 5721.0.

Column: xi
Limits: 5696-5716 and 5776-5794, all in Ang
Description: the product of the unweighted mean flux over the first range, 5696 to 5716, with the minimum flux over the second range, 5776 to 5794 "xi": 917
